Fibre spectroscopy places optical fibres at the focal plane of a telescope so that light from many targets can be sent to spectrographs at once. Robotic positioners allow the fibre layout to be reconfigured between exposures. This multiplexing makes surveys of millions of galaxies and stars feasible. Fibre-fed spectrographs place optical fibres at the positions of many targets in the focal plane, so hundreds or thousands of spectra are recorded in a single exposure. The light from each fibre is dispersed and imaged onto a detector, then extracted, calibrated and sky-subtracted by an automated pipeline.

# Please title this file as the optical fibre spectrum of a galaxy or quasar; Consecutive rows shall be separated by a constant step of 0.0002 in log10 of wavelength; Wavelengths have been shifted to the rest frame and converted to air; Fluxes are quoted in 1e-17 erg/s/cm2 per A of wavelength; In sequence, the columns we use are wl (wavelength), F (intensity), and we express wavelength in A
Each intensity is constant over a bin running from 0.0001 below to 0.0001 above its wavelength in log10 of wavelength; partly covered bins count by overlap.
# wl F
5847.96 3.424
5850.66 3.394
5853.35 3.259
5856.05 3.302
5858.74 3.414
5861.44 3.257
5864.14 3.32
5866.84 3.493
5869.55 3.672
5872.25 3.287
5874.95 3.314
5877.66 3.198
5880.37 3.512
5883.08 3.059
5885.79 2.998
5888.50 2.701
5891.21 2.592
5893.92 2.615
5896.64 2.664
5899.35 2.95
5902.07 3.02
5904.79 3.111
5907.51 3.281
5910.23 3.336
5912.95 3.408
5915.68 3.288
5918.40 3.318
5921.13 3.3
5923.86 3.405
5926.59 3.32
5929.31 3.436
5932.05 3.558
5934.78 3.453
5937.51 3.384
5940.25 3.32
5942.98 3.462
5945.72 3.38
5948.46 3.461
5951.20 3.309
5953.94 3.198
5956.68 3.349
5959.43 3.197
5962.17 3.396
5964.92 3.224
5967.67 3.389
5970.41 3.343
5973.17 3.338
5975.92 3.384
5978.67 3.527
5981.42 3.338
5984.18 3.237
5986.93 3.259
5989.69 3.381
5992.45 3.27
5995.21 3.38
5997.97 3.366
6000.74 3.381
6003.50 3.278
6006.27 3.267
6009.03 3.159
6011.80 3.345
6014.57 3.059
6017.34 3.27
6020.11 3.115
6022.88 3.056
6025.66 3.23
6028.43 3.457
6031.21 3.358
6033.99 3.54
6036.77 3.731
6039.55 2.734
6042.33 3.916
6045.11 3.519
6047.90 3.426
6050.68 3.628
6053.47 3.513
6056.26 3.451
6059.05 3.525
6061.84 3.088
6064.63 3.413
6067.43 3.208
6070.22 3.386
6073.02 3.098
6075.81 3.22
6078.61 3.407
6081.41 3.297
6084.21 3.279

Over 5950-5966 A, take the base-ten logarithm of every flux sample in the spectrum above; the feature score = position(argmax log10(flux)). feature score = 5962.17 A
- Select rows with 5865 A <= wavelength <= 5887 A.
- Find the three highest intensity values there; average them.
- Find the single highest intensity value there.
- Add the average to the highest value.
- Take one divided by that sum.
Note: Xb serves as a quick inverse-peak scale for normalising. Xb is 0.138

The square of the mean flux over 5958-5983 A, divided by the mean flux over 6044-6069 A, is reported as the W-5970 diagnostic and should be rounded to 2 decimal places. 3.28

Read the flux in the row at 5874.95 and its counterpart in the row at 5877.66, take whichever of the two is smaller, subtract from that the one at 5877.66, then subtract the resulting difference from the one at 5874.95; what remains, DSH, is 3.31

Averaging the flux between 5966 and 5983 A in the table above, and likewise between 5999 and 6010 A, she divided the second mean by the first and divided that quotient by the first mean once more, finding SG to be 0.29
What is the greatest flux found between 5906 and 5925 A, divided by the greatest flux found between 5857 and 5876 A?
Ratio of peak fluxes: 0.93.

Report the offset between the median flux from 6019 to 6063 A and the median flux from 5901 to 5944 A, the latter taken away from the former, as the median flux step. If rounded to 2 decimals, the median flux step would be 0.13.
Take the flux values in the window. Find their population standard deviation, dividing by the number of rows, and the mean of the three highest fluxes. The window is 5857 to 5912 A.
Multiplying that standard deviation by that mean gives 1.08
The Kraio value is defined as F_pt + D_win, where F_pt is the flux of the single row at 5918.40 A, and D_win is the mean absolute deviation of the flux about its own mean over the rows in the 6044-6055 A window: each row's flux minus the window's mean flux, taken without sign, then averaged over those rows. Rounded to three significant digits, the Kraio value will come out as 3.37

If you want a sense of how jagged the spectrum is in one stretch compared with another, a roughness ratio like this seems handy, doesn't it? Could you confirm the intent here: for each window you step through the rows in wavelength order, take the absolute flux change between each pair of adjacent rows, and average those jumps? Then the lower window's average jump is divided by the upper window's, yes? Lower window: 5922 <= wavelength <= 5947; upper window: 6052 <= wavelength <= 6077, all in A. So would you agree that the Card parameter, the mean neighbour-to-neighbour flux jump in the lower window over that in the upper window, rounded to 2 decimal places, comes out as 0.46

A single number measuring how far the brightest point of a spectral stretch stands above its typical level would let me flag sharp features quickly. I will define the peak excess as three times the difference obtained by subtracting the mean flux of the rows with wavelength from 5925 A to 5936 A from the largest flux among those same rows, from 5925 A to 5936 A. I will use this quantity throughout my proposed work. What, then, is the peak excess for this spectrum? 0.35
